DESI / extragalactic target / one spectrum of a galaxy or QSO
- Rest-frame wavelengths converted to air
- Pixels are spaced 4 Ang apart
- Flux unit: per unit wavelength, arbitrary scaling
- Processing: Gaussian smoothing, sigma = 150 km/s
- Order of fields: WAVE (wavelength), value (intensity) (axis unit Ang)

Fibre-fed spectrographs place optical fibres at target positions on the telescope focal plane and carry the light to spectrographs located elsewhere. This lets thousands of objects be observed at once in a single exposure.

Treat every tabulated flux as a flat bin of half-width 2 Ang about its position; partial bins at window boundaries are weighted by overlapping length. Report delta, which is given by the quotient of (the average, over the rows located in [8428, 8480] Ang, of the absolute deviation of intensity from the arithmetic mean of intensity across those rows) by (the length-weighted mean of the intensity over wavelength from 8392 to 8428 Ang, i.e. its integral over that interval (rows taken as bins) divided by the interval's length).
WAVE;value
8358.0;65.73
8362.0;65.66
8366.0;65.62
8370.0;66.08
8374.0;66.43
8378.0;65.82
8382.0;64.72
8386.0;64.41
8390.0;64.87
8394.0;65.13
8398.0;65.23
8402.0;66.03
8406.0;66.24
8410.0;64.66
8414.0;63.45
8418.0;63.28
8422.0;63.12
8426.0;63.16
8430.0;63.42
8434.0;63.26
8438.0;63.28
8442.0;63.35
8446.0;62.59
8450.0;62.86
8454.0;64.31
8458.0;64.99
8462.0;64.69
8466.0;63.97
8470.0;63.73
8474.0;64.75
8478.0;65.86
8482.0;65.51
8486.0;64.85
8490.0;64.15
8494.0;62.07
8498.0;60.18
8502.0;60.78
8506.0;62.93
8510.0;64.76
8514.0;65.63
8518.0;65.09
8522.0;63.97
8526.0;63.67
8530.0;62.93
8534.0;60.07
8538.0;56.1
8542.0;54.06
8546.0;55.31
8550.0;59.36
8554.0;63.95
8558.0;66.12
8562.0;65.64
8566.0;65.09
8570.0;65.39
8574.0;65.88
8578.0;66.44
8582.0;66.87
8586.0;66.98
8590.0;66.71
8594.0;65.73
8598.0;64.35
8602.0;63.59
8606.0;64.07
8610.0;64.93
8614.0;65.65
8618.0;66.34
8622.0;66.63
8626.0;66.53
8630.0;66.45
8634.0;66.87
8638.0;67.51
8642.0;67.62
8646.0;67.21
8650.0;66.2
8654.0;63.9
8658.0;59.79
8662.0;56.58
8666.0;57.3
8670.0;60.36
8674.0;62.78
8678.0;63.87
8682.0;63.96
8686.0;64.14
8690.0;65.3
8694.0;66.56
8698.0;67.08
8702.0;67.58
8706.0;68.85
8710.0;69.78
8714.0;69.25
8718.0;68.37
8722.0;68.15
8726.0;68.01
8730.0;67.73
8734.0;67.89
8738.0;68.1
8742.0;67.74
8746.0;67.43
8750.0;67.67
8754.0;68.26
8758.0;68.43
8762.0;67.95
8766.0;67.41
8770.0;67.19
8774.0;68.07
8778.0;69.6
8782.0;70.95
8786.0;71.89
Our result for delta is 0.01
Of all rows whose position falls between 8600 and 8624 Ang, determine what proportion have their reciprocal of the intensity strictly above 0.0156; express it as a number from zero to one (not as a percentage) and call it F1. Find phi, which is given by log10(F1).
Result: -0.5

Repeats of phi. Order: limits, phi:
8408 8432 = -0.1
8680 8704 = -0.8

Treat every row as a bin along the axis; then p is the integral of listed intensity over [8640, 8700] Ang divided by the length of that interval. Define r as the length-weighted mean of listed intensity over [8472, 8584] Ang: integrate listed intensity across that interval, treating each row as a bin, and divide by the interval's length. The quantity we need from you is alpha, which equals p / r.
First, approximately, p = 63.5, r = 63.1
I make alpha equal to 1.01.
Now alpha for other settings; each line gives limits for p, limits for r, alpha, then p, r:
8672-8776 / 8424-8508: 1.06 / 67.2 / 63.6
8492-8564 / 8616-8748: 0.94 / 61.8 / 65.8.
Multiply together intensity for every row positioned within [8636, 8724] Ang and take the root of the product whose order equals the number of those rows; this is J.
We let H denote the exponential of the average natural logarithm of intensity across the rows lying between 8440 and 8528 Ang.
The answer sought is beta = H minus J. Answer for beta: -1.2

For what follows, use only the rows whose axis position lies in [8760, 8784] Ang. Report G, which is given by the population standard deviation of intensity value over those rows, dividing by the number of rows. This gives 1.3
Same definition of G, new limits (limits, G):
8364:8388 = 0.7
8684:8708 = 1.5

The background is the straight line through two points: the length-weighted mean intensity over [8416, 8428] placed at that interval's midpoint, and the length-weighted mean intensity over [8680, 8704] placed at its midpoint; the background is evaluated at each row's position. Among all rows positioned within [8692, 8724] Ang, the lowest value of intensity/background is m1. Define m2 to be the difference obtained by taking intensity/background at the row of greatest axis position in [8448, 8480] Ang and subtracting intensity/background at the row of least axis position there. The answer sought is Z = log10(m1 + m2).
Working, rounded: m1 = 1.01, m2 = 0.04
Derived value 0.02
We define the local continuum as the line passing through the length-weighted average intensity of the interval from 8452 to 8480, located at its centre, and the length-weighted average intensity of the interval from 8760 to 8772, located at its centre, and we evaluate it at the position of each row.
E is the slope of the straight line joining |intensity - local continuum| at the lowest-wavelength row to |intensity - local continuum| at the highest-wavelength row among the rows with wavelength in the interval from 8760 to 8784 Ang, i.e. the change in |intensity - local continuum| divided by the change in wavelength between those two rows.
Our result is 0.14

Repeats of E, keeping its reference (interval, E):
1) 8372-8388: -0.18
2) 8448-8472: -0.03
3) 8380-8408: 0.05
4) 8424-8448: 0.04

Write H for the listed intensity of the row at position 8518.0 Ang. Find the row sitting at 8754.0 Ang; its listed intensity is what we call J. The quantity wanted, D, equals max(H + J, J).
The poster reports 133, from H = 65.09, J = 68.26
